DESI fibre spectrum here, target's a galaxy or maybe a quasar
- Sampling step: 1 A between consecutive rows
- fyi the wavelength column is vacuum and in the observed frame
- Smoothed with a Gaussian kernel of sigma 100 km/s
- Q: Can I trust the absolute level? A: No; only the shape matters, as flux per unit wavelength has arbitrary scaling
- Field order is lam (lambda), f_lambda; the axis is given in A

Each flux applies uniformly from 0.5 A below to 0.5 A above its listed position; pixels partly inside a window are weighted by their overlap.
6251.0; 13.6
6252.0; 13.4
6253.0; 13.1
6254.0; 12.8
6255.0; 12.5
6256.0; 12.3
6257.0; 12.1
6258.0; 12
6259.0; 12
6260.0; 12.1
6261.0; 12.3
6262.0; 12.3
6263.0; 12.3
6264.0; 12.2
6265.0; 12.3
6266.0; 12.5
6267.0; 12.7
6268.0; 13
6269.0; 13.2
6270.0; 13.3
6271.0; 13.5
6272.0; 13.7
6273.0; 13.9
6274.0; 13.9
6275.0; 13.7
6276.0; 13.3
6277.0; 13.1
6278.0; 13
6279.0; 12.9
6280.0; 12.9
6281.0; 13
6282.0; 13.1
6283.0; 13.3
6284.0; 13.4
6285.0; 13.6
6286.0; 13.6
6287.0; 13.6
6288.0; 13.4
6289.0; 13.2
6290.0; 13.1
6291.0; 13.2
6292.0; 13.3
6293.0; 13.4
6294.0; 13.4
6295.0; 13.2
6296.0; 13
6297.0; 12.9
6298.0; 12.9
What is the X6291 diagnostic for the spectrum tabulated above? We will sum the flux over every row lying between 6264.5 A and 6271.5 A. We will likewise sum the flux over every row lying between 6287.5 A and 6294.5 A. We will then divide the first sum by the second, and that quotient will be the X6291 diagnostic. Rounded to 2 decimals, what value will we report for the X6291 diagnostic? 0.97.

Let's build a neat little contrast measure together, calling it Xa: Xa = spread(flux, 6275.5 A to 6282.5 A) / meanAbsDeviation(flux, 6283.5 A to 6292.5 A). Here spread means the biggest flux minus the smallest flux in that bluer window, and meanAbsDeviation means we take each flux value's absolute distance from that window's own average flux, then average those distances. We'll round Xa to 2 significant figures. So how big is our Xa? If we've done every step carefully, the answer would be 2.5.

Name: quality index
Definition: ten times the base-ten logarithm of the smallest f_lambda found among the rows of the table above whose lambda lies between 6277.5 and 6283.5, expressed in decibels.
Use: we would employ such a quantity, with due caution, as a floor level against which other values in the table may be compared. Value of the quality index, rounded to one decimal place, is 11.1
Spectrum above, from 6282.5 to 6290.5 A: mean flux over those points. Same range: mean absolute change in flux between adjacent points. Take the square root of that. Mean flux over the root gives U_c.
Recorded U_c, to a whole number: 40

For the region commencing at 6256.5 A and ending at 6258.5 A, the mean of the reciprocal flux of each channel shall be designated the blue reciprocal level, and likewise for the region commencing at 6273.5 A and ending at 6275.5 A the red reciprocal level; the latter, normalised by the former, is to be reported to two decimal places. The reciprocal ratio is 0.87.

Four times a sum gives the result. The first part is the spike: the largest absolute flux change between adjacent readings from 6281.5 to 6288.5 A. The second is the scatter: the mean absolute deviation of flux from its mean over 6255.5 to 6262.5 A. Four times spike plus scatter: 1.3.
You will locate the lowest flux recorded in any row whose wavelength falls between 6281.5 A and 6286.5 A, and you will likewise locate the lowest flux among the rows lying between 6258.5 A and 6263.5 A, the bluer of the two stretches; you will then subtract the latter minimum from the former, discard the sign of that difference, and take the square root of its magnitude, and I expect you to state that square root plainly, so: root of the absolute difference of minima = 1.05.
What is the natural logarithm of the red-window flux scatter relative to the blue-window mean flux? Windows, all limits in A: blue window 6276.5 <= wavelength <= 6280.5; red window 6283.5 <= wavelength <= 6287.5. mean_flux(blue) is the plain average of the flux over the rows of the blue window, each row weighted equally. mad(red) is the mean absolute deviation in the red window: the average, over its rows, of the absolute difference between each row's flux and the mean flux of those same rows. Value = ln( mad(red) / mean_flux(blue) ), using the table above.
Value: -5.15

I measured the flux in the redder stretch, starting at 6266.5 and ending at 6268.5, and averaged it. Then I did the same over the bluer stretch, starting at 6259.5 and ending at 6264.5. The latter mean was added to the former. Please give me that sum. 25.1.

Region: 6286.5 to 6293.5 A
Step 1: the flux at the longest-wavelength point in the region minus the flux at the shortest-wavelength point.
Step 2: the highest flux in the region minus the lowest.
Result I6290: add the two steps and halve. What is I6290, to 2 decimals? 0.15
